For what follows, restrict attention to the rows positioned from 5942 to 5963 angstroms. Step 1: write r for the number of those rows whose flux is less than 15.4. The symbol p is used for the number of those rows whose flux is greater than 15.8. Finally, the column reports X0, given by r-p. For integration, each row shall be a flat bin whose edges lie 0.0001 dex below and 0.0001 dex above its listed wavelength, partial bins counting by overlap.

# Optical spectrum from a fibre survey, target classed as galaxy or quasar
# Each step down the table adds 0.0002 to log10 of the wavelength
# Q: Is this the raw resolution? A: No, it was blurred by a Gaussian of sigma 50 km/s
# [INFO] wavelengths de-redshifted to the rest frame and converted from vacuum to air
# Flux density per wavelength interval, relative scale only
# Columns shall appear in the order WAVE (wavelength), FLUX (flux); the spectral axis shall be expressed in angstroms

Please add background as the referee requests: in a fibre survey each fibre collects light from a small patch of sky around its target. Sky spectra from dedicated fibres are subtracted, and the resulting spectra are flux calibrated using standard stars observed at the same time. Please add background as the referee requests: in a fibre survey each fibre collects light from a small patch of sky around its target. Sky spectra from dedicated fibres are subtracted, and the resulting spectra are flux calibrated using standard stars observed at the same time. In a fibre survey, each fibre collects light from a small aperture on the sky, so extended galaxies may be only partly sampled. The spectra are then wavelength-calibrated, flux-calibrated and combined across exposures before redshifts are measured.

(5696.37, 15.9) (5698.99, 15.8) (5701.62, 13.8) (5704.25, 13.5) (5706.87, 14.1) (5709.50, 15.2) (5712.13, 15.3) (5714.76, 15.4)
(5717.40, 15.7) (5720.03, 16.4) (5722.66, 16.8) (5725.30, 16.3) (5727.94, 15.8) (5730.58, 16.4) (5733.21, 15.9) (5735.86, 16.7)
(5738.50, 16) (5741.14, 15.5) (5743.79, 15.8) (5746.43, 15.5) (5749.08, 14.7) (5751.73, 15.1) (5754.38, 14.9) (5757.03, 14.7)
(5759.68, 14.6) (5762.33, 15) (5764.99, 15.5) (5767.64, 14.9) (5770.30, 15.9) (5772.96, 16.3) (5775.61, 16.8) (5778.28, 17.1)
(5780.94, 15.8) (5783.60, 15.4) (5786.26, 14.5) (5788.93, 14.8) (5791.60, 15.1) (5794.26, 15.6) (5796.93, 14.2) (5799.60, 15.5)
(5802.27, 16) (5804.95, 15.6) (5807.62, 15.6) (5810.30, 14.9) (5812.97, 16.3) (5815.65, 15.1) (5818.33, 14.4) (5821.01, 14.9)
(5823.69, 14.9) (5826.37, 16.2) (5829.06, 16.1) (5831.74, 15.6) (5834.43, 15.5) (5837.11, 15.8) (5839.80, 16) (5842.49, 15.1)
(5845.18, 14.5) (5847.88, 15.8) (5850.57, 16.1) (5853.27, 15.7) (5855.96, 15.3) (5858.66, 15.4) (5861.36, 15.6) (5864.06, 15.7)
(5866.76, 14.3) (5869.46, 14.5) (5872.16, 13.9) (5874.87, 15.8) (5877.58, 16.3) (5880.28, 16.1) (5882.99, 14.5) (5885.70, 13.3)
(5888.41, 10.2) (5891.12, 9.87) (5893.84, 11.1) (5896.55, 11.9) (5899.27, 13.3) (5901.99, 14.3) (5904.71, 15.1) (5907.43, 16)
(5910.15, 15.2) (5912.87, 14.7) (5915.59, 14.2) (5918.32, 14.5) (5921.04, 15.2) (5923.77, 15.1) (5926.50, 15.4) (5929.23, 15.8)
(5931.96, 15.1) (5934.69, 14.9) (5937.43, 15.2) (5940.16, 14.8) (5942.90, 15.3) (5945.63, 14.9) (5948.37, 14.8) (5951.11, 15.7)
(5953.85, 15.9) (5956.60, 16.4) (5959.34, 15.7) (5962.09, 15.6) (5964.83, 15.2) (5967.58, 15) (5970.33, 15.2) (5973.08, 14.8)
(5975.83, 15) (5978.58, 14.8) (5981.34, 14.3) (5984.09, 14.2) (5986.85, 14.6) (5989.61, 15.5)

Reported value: 1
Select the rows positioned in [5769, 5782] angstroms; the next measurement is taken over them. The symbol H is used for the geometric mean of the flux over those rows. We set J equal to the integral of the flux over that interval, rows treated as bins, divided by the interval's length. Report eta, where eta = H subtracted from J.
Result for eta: 0.020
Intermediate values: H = 16.4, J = 16.4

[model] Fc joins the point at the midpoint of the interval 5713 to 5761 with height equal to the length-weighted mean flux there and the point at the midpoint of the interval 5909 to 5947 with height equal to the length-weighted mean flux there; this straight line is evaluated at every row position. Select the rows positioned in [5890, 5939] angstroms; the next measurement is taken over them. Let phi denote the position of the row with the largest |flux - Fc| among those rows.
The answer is 5891.12 angstroms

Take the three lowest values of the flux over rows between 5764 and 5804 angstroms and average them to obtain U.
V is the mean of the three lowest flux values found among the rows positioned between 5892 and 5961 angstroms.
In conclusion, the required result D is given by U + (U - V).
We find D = 16.9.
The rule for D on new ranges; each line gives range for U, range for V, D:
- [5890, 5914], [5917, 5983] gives 7.4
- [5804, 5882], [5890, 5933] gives 17.4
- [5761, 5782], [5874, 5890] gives 17.6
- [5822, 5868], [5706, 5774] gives 14.7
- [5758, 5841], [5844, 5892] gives 17.6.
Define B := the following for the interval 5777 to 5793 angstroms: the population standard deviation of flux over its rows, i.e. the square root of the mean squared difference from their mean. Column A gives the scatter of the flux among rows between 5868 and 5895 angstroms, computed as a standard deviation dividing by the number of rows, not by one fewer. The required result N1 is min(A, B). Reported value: 0.85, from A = 2.3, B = 0.8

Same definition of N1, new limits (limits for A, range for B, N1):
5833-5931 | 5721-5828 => 0.72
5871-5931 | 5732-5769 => 0.59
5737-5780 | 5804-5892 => 0.73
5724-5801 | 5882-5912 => 0.72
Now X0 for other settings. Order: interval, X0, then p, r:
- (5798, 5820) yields 1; 2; 3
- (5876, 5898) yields 4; 2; 6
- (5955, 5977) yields 4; 1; 5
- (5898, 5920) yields 6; 1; 7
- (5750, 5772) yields 5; 1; 6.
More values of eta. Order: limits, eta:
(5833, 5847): 0.020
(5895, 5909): 0.046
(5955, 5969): 0.004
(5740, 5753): -0.002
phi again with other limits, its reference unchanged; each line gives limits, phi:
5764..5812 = 5778.28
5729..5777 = 5775.61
